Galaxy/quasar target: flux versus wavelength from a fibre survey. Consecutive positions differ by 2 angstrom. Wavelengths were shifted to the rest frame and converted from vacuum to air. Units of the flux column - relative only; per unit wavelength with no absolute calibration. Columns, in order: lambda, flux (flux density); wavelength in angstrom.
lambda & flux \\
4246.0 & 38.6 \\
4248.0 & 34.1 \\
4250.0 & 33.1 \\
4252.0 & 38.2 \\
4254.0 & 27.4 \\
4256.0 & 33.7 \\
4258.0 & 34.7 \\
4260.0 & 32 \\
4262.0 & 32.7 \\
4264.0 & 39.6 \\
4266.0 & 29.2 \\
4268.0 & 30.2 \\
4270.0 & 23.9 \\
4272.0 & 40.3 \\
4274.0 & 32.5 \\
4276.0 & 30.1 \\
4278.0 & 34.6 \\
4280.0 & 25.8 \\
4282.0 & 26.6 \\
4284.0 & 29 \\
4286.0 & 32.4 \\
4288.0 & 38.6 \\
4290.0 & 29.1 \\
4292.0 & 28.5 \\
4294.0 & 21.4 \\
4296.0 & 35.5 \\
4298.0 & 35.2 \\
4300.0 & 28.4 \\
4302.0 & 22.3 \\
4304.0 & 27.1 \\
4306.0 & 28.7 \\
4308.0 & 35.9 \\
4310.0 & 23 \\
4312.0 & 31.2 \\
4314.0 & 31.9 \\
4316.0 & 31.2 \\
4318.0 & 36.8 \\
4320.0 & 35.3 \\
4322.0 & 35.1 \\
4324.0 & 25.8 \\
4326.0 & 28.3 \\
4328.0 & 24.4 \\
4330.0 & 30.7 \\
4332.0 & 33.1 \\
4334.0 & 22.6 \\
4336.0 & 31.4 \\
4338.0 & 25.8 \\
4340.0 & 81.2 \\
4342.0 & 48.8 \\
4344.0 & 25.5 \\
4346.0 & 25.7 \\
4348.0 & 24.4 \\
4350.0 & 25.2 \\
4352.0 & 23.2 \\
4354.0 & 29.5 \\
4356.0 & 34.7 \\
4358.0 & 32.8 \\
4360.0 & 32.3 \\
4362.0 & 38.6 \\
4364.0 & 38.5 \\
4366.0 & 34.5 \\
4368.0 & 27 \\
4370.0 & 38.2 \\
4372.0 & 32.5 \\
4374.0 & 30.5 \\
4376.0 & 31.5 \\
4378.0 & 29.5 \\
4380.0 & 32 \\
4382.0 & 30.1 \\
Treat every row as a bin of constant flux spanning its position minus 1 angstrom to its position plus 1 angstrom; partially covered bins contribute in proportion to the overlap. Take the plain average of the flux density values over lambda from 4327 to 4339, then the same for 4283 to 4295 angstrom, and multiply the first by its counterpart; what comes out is 835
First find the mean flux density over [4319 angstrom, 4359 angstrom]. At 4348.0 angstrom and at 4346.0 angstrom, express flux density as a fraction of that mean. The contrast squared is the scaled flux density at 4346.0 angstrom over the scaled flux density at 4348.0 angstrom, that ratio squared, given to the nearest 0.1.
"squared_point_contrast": 1.1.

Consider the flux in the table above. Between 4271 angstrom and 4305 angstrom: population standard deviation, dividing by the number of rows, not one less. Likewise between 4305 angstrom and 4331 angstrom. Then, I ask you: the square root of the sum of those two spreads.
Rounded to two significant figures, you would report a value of 3.1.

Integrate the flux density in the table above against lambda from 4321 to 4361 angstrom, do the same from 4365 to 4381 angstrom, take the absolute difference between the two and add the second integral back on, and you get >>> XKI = 1281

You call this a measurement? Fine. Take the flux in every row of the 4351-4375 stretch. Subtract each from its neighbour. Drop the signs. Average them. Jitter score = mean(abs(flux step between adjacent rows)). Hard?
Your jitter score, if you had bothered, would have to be 4.6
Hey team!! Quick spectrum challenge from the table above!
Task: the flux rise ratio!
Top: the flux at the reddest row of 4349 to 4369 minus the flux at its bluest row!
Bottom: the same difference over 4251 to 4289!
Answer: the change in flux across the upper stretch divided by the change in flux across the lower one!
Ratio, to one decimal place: 4.5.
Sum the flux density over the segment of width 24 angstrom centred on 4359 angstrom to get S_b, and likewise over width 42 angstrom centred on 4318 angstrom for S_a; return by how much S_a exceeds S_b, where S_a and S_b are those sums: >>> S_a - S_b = 245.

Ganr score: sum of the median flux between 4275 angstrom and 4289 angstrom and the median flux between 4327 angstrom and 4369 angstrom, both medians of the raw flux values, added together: 60.8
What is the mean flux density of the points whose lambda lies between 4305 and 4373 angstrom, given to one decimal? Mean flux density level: 32.5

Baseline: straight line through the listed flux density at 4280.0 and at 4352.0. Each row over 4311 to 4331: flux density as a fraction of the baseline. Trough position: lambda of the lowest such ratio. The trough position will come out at 4328.0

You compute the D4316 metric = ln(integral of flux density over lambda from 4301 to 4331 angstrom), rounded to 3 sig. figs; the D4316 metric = 6.80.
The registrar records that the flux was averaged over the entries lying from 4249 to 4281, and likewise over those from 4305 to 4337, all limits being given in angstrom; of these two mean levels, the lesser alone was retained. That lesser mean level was 30.3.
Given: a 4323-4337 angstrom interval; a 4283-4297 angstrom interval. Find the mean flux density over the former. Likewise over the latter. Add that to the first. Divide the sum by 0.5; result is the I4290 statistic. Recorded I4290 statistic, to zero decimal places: 117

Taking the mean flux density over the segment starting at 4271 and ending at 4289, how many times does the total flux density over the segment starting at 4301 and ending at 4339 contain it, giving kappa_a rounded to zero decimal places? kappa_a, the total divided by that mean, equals 17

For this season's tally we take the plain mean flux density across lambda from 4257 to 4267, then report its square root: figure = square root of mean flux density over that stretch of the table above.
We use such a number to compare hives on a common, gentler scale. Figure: 5.80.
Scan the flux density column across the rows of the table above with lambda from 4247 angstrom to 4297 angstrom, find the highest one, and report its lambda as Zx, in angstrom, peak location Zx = 4272.0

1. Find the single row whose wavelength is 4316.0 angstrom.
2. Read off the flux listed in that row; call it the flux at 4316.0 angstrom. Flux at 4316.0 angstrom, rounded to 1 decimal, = 31.2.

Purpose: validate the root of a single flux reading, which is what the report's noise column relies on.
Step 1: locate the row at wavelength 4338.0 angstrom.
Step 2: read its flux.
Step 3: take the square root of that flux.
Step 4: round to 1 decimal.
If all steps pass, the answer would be 5.1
